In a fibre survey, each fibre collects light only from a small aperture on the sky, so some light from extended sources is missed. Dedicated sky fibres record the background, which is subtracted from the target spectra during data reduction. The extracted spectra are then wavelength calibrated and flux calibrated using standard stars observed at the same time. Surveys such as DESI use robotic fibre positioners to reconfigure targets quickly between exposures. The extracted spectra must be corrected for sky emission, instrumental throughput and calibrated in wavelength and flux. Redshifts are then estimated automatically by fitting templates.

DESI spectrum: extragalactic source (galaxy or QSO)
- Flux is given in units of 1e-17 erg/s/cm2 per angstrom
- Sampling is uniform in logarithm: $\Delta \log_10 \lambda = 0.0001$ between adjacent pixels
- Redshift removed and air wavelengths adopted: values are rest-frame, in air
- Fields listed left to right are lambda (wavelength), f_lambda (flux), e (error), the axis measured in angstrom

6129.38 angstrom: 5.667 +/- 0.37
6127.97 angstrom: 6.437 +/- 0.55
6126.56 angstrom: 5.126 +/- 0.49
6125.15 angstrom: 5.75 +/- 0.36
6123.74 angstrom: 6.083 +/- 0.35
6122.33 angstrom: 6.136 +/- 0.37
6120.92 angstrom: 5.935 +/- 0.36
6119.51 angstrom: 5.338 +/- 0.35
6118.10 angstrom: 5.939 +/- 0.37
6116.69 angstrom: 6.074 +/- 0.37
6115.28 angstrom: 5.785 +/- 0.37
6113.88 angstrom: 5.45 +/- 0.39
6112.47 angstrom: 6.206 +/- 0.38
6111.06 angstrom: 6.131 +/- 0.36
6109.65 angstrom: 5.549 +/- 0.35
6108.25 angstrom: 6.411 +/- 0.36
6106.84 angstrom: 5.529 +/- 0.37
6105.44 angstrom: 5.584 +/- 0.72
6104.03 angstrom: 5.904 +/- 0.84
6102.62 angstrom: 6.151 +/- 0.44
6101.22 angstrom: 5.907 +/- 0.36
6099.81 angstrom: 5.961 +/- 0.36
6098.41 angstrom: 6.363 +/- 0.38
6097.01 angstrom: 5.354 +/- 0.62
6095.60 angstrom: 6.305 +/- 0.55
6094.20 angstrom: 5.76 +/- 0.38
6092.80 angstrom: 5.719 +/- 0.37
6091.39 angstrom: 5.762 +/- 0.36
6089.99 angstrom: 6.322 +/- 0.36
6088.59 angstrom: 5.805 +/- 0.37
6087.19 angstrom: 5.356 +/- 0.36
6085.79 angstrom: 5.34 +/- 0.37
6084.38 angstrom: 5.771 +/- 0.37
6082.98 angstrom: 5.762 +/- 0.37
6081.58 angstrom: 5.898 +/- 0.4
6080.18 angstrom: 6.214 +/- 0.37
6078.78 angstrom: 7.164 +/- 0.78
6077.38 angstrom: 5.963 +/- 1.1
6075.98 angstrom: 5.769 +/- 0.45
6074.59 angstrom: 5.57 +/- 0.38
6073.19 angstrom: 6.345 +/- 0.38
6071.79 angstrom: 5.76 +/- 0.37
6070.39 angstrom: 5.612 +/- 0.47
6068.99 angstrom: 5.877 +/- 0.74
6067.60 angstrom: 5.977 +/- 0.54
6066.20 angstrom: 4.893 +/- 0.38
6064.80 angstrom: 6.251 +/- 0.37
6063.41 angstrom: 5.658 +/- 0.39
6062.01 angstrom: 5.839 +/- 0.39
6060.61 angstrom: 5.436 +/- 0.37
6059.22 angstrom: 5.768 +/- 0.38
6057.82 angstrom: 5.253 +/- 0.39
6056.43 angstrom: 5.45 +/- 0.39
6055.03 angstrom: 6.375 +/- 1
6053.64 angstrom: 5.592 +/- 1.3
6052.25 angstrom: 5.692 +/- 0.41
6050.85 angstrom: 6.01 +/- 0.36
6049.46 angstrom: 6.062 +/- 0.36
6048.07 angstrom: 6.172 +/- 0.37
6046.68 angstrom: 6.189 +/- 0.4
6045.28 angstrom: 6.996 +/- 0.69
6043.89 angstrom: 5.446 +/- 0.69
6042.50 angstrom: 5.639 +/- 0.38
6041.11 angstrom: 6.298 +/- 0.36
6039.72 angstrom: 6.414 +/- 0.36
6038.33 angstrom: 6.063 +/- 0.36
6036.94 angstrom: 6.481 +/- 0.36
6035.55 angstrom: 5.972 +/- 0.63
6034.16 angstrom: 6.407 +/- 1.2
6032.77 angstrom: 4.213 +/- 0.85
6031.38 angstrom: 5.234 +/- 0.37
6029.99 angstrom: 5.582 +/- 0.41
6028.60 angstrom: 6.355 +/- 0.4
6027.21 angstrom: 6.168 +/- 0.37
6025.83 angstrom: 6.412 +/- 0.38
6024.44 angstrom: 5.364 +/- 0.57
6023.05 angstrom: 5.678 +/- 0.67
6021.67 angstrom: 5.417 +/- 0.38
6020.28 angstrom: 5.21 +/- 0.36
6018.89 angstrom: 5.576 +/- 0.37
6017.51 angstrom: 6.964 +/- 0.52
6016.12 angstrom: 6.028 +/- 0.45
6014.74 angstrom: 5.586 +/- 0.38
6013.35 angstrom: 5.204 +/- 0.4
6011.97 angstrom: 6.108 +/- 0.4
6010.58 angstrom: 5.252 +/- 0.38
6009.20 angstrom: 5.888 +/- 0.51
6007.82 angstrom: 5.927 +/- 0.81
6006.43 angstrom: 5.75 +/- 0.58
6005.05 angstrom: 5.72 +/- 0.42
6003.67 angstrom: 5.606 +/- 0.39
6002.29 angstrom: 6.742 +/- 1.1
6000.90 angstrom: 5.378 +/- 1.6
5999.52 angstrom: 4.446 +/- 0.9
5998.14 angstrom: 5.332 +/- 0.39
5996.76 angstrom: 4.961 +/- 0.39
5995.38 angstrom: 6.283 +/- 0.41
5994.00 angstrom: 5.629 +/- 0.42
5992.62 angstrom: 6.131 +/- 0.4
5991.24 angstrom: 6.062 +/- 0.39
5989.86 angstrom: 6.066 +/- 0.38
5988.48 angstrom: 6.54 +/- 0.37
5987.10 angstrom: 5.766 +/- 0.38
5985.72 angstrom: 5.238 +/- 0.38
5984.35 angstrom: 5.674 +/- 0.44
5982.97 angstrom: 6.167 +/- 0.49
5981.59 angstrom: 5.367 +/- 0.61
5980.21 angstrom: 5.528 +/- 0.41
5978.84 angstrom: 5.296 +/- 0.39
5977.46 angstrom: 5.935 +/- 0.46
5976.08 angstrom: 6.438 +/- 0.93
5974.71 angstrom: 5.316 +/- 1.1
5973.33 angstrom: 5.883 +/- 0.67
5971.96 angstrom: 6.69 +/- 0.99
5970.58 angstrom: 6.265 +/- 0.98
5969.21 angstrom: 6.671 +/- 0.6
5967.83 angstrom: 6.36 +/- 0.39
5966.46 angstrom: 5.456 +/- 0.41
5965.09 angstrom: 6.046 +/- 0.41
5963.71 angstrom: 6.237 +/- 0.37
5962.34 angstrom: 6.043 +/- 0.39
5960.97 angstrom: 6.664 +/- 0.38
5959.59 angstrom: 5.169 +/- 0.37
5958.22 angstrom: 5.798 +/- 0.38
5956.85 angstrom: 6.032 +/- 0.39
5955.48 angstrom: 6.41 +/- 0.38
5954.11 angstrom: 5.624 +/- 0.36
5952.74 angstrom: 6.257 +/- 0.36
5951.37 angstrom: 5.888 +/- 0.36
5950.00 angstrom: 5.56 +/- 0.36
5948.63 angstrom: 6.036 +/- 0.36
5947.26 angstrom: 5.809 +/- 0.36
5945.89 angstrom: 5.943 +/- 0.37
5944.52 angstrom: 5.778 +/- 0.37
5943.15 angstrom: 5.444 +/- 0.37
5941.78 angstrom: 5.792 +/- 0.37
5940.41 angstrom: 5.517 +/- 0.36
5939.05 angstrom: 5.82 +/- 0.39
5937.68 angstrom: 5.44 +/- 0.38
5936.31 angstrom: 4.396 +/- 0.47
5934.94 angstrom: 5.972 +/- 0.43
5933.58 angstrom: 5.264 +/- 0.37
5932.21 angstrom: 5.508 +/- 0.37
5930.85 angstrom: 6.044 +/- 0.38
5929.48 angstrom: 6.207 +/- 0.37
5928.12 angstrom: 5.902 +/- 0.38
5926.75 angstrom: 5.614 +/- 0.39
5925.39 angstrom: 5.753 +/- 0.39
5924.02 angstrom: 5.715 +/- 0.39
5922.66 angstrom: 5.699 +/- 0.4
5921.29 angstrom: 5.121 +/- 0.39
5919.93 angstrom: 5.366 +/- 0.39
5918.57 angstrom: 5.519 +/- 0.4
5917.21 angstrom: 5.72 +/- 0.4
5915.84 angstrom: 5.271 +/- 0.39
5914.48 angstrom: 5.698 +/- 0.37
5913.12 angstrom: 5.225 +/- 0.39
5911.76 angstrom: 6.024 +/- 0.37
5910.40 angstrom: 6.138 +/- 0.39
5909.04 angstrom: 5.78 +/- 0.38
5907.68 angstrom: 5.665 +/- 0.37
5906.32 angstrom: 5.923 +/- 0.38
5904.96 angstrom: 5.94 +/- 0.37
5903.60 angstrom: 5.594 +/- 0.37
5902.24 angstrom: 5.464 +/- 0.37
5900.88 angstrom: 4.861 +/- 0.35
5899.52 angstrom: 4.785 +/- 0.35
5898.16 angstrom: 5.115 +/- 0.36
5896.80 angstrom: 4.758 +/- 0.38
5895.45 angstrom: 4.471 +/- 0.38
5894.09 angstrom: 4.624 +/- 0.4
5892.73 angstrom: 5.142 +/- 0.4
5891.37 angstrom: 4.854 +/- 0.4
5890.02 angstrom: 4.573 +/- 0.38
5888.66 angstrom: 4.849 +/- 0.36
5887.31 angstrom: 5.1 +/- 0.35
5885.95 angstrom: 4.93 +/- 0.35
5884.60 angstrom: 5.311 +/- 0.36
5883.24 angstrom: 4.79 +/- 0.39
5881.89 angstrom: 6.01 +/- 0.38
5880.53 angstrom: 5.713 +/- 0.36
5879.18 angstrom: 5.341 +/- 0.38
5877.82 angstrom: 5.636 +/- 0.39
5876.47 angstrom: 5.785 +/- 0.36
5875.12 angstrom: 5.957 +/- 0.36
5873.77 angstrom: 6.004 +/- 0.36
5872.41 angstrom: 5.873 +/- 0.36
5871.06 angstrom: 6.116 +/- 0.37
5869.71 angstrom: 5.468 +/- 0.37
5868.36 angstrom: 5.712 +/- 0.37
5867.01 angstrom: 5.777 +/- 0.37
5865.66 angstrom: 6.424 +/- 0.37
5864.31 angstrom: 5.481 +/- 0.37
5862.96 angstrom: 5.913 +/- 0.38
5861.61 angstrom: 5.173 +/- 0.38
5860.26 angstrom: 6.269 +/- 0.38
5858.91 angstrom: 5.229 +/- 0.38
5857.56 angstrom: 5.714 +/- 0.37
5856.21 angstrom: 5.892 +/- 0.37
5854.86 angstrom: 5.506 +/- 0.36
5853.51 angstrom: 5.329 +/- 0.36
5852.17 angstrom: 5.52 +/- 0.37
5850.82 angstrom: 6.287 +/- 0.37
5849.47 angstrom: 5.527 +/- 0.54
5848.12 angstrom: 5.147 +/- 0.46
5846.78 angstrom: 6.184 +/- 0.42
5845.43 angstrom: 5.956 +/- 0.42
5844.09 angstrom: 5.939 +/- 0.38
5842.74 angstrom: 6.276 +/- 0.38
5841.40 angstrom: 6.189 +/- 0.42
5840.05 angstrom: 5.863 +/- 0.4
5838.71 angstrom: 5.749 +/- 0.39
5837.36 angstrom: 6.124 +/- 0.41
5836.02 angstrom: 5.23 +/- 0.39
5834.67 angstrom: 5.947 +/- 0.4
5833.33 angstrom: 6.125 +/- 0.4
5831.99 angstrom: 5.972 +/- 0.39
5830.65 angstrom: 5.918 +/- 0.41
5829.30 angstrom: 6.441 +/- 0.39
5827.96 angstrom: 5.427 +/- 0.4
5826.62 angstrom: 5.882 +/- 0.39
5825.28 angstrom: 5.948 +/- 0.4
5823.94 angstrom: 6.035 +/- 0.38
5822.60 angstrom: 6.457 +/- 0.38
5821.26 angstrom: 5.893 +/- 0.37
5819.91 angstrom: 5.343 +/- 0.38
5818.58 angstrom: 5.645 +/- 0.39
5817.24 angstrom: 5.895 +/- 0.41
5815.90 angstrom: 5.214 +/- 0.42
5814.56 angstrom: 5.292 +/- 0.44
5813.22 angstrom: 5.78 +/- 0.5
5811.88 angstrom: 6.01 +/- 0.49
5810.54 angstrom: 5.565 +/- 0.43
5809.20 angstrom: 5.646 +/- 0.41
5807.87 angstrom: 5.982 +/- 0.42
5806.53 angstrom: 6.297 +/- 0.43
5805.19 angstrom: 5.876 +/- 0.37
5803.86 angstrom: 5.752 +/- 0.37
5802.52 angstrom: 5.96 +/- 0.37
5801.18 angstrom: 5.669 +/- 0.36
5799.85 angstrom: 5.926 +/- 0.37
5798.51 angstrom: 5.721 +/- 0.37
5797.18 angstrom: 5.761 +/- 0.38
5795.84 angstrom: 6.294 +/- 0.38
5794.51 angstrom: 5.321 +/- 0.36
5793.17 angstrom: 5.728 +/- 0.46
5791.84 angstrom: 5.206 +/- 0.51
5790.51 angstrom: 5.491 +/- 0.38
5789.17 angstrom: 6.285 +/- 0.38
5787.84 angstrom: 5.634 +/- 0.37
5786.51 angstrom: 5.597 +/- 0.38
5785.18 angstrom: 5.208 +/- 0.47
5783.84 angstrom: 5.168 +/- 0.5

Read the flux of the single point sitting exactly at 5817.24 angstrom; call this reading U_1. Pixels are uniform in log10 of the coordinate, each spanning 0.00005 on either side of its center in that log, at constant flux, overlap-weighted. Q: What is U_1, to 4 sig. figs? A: 5.895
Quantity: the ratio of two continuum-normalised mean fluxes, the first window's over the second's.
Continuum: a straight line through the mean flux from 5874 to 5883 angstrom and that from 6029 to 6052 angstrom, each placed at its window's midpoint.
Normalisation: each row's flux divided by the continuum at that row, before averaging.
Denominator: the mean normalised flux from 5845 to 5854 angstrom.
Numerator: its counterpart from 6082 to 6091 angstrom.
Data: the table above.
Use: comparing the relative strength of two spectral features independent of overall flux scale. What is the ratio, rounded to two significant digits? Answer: 0.95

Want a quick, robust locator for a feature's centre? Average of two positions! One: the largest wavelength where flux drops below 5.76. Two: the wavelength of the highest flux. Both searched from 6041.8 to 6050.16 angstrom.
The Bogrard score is 6044.6 angstrom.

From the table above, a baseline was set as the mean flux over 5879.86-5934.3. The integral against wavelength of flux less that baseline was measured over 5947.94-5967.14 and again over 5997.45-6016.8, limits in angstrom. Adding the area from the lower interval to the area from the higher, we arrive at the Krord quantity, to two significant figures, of 15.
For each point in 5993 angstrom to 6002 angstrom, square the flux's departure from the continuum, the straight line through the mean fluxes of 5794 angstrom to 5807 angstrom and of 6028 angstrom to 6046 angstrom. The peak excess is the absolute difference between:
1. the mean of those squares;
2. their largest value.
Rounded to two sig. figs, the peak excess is 1.5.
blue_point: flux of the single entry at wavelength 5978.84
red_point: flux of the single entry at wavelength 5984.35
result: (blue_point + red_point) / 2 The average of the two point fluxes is 5.5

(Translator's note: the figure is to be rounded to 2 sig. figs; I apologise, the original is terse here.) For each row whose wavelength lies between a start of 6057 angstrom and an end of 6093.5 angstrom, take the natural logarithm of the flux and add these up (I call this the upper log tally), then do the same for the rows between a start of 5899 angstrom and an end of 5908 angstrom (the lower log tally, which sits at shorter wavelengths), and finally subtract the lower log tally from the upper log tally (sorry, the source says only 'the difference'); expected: 34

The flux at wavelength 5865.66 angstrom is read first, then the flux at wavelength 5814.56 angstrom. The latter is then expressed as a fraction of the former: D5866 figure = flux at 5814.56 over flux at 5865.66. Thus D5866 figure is 0.82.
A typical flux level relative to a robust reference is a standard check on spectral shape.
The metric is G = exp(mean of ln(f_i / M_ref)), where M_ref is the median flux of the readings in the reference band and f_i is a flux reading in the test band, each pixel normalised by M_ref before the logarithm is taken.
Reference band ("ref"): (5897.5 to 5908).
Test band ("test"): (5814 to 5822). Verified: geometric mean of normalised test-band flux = 1.00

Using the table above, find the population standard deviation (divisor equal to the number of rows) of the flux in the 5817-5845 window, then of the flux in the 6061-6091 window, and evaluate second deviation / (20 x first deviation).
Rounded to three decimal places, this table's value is 0.072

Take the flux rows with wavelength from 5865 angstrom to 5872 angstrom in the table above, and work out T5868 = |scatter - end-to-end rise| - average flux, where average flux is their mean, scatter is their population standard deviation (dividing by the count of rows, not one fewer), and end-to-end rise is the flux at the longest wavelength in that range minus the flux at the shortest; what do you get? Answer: -5.26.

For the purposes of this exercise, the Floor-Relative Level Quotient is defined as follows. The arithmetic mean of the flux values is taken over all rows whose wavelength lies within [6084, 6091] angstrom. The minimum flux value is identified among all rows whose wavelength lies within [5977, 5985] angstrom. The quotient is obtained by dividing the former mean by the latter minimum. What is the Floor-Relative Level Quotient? 1.08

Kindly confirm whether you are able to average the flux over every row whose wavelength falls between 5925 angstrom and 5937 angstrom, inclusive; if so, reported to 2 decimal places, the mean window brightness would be 5.63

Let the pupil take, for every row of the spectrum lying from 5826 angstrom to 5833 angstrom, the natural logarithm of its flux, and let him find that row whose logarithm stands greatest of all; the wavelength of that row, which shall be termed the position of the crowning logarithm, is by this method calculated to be 5829.30 angstrom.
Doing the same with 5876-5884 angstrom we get 5881.89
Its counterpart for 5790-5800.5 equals 5795.84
